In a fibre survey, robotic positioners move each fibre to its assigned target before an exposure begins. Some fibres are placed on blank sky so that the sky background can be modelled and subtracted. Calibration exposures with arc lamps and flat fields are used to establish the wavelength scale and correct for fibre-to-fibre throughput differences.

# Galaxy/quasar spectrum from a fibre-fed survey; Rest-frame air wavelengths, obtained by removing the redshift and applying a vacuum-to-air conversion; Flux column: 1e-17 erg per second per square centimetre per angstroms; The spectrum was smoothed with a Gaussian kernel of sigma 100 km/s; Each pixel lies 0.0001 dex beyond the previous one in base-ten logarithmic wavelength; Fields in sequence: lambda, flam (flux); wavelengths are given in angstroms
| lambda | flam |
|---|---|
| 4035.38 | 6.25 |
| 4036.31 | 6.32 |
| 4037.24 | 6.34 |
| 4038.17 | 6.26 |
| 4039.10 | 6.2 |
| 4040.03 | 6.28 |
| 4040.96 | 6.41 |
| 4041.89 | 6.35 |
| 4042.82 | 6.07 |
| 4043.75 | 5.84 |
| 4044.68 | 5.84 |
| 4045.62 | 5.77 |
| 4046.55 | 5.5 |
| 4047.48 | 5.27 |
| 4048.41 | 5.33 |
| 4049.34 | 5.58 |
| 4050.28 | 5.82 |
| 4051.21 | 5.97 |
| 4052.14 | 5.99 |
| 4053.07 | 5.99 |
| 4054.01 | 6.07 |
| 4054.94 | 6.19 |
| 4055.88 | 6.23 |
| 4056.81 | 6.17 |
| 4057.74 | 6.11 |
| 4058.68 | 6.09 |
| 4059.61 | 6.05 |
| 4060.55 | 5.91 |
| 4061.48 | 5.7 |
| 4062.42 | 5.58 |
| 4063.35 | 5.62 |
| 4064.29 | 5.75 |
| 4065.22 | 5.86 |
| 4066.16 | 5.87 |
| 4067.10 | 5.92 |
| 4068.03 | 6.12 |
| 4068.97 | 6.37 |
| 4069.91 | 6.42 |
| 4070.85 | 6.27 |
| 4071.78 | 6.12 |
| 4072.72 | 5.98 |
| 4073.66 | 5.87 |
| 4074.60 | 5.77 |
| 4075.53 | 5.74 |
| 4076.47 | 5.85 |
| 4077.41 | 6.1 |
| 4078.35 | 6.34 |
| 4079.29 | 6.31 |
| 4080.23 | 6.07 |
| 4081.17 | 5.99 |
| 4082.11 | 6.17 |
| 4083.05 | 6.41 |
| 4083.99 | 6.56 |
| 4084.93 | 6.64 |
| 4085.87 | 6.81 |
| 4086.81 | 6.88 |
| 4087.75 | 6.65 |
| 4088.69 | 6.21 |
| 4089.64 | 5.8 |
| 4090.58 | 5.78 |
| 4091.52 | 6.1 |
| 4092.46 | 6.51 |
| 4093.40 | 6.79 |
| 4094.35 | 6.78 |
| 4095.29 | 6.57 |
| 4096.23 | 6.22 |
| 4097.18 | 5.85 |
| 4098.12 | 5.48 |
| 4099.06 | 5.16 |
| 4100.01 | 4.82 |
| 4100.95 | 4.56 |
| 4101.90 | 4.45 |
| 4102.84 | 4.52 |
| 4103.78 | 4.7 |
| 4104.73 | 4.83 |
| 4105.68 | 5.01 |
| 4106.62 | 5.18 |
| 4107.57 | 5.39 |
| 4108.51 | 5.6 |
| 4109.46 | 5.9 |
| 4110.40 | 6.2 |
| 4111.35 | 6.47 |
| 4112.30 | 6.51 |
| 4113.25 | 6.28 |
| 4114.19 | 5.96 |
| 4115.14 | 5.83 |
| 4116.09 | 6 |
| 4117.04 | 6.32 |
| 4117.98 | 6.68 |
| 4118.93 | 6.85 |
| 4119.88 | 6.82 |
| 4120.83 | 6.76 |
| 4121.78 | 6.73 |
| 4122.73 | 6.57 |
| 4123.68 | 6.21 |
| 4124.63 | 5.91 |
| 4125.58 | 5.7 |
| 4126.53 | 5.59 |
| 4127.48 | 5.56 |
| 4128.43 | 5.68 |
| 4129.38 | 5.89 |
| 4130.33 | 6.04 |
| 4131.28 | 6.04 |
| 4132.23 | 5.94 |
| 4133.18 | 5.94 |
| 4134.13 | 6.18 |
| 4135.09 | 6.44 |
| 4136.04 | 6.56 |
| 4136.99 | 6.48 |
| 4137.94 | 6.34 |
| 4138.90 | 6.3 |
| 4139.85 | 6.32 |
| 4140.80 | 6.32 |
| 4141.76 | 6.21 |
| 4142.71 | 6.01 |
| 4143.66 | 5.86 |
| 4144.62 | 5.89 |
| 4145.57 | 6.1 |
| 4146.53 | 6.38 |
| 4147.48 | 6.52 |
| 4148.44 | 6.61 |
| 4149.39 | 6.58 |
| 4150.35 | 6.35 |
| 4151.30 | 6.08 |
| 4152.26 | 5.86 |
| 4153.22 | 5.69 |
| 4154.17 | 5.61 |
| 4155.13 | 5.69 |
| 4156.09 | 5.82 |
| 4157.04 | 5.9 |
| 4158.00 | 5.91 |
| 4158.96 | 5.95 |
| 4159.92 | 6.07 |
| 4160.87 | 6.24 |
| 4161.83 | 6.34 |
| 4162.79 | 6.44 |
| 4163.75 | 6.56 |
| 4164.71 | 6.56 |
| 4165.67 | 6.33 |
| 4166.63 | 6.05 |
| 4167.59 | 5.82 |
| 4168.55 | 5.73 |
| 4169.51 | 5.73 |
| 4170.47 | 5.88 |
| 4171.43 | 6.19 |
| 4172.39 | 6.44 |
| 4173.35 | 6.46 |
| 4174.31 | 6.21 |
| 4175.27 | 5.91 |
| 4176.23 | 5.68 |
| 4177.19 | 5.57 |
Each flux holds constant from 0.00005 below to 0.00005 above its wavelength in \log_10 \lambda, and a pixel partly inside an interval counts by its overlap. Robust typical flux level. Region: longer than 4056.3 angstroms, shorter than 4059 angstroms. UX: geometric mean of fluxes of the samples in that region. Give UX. 6.12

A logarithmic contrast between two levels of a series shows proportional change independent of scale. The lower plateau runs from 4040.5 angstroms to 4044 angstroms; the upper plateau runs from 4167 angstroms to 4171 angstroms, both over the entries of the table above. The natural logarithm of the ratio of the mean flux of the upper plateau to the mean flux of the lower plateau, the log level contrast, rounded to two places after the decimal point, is -0.06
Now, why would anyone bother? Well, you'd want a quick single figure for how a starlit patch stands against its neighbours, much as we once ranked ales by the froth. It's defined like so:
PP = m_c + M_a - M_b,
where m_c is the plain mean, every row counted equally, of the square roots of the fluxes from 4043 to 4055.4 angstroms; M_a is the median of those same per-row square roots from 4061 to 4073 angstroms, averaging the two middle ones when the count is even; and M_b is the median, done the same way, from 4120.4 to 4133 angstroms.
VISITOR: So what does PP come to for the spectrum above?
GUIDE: 2.40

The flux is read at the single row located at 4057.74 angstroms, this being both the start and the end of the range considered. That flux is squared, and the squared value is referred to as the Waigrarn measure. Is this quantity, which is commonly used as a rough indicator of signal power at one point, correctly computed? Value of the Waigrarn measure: 37.3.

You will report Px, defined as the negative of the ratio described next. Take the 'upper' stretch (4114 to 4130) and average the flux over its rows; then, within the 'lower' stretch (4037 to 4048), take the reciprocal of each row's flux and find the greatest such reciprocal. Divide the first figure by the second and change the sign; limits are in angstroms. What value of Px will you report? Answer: -32.6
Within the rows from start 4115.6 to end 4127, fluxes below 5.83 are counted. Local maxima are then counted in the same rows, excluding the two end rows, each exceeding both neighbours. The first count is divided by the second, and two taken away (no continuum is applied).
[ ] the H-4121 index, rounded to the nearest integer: 0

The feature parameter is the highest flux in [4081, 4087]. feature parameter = 6.88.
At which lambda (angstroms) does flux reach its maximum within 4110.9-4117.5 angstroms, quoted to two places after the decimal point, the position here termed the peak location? 4112.30 angstroms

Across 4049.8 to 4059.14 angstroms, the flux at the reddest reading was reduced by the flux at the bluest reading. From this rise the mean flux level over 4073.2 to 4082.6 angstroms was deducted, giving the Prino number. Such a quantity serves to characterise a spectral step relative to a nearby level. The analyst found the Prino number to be -5.75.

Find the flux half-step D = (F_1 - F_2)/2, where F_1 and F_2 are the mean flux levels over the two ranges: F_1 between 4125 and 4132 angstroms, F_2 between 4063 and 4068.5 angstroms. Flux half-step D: 0.0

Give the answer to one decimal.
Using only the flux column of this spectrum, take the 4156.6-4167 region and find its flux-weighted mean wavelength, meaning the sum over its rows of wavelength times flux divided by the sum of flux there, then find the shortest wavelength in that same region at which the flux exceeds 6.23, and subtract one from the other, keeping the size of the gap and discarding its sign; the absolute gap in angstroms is 1.0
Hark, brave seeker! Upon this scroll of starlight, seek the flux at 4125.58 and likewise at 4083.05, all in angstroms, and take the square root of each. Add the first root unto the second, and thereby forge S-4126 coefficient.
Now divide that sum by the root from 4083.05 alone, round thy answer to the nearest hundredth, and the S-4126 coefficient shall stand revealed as 1.94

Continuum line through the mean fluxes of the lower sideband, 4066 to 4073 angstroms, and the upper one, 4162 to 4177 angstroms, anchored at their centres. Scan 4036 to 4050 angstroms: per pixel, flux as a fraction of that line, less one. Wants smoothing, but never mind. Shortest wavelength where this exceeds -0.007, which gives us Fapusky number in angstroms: 4036.31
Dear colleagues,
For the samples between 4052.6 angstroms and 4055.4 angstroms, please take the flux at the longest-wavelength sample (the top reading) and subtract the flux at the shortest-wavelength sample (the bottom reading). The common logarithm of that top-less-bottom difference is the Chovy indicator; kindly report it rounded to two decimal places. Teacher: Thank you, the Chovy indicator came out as -0.70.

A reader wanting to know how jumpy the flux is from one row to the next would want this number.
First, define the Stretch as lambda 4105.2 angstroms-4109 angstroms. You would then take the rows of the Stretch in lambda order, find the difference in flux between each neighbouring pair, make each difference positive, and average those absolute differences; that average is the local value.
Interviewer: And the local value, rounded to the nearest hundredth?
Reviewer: 0.20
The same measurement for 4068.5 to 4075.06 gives 0.12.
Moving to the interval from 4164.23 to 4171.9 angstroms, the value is 0.18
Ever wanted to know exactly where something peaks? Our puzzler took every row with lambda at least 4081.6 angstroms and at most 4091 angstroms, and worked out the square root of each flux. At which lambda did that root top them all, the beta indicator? 4086.81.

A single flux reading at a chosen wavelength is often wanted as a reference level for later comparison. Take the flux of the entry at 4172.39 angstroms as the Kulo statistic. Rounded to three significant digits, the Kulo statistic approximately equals 6.44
